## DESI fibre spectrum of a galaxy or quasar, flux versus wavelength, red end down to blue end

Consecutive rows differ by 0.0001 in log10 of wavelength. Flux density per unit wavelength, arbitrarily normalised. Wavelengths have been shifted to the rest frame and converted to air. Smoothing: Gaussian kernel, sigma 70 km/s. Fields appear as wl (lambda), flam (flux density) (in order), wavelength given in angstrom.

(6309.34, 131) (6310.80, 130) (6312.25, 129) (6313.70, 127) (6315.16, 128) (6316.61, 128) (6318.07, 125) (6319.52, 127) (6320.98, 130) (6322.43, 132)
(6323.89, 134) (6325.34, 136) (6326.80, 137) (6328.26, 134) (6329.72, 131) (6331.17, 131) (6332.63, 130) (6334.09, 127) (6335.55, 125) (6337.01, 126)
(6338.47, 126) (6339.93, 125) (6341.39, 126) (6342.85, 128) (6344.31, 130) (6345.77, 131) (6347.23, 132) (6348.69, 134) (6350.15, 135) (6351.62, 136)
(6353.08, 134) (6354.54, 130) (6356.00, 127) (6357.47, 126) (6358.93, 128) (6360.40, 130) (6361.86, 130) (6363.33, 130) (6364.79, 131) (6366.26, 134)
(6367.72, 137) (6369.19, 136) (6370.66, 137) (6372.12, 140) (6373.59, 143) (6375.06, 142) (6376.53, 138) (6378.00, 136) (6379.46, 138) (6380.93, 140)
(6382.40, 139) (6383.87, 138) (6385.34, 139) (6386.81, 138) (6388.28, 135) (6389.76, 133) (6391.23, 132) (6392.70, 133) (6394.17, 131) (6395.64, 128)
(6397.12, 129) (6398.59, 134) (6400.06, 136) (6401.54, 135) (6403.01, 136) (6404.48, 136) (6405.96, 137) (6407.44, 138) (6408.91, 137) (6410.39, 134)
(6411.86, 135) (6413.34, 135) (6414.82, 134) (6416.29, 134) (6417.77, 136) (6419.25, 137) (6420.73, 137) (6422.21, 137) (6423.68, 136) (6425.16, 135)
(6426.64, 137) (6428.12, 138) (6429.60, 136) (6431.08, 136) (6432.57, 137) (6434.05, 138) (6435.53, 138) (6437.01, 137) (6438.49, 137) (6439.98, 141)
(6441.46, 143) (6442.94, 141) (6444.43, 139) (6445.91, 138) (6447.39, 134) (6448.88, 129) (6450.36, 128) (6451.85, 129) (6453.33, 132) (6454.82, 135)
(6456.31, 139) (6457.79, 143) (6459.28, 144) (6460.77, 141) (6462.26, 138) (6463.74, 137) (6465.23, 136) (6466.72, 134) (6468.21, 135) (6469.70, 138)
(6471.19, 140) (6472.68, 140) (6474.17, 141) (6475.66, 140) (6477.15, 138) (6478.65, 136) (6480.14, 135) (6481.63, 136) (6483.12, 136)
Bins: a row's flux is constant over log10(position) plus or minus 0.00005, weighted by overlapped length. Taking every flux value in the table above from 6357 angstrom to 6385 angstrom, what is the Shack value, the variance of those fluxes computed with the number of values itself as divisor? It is 23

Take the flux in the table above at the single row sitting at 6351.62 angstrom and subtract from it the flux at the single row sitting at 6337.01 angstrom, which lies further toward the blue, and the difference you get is 10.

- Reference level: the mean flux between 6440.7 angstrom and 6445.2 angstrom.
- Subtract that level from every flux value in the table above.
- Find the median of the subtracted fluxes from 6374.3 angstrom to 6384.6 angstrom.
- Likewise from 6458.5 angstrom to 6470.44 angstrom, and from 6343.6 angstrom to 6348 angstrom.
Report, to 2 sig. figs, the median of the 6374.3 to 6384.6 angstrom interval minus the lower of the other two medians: 7.0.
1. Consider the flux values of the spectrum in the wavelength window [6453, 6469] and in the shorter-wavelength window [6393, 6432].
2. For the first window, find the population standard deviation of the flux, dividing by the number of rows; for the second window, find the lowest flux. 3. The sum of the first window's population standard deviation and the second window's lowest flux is 132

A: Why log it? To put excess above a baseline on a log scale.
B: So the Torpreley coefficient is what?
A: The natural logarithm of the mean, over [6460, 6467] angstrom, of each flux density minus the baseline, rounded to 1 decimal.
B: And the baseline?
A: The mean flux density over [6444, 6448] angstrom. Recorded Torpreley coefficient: -1.6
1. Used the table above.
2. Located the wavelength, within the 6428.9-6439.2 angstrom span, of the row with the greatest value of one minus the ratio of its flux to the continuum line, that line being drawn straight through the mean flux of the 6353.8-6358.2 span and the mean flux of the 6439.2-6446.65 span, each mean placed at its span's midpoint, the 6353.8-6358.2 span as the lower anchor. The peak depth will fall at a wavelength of 6438.49 angstrom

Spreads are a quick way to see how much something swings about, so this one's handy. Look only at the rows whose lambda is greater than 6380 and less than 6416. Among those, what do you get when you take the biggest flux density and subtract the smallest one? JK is 12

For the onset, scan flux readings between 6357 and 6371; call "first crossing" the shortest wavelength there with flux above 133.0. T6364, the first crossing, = 6366.26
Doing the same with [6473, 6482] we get 6474.17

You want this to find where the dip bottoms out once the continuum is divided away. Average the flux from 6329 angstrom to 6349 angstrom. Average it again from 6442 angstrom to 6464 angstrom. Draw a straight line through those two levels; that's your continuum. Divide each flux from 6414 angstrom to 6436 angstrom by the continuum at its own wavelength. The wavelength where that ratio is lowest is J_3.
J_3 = 6416.29 angstrom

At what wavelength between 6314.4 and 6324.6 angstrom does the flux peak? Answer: 6323.89 angstrom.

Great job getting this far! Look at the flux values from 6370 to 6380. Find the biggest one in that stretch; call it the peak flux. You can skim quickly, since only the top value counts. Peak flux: 143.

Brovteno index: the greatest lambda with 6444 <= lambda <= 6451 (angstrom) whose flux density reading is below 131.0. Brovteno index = 6450.36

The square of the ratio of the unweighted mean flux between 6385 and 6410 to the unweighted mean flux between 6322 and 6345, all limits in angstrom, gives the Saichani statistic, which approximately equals 1.07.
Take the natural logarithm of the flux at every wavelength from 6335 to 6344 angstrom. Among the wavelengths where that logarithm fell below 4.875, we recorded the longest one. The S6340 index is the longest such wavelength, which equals 6342.85 angstrom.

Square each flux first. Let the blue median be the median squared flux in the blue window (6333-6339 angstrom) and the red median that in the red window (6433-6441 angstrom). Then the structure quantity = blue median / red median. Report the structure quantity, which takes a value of 0.83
